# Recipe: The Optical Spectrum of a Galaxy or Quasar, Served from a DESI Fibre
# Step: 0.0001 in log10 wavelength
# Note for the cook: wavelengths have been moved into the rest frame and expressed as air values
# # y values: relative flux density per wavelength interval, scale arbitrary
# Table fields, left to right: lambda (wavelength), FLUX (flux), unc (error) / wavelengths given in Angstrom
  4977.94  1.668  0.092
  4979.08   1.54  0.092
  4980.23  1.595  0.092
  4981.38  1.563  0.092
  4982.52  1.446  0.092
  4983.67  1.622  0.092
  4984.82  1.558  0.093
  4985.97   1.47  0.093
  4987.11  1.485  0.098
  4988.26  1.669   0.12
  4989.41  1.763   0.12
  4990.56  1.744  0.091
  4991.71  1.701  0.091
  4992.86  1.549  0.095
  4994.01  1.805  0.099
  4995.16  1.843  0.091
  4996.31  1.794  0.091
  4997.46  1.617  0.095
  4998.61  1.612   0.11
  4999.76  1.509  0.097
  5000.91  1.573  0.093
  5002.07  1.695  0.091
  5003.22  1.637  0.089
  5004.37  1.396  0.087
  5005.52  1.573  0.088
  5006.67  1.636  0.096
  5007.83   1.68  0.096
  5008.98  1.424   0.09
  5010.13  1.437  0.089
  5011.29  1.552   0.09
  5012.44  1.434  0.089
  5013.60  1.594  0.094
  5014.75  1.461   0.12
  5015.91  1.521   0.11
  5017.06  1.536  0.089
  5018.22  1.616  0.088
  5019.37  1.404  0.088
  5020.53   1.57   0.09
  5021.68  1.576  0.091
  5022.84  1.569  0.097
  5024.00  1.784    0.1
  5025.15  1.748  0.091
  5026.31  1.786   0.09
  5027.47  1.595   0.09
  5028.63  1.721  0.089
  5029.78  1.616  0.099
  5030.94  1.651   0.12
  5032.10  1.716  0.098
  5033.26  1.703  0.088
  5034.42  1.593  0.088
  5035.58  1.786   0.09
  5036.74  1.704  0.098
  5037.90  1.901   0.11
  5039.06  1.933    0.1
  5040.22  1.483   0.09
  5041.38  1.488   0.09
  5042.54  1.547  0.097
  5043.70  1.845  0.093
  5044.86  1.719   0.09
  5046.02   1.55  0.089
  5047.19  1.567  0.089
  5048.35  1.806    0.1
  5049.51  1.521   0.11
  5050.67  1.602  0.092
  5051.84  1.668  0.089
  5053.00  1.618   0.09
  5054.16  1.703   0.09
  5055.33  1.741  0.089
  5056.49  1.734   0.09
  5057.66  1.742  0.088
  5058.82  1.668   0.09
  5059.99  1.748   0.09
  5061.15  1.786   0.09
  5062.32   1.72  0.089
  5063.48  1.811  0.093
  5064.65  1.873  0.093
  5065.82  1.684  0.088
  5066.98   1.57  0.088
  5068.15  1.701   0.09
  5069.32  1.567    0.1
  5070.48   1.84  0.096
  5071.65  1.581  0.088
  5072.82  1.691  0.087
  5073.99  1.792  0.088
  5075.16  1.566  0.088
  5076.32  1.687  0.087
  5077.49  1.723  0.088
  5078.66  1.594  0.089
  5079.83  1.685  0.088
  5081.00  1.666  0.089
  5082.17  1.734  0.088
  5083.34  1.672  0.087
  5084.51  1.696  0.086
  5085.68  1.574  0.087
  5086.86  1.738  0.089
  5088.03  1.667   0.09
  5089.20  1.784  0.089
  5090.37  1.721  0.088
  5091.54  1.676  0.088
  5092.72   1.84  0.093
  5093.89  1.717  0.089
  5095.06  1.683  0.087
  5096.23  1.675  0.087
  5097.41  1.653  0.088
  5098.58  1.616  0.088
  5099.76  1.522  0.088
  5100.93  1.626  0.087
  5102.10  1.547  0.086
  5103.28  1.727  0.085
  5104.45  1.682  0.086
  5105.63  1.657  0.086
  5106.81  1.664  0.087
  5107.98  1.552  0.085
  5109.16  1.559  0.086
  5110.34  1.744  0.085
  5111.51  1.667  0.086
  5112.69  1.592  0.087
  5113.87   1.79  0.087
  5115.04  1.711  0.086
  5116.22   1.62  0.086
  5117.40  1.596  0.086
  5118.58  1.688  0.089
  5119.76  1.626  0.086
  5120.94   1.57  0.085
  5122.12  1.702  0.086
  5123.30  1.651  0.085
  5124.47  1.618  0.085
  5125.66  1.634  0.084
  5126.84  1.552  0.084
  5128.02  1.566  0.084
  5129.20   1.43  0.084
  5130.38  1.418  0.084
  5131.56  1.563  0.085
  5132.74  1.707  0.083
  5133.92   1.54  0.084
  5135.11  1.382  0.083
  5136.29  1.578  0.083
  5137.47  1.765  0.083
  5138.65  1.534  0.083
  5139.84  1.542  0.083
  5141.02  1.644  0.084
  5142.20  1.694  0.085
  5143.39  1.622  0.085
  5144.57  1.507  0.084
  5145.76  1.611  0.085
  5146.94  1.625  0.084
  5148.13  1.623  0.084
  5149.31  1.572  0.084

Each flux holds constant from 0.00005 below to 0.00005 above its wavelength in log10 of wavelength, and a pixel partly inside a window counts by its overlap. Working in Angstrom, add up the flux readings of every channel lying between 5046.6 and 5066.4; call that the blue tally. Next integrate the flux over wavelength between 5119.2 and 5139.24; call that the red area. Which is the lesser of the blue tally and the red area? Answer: 29.0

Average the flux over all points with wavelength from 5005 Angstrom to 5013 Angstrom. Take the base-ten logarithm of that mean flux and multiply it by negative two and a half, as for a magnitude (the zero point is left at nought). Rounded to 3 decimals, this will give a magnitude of -0.464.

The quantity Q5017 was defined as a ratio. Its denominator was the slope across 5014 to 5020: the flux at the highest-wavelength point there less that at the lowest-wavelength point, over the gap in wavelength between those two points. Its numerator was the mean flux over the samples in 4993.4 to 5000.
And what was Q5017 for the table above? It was -138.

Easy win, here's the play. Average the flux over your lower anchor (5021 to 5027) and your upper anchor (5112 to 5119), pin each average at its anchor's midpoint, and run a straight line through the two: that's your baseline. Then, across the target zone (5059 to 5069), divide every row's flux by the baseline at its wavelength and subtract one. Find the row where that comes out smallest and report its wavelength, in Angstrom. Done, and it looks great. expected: 5066.98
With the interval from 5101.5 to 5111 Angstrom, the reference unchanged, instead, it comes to 5102.10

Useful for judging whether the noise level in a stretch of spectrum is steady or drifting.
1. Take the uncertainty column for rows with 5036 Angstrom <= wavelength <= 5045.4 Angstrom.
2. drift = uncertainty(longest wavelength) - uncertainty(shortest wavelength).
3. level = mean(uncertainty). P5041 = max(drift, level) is 0.096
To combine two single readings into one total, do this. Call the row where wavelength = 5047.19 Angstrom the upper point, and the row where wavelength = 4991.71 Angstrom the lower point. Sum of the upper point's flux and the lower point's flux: 3.27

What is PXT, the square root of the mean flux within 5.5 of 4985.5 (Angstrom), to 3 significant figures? 1.26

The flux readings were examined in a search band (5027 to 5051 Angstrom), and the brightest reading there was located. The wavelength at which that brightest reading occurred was 5039.06 Angstrom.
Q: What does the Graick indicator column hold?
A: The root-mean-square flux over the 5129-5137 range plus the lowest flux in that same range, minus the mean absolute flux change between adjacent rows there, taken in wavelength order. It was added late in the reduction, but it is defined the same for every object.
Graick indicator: 2.77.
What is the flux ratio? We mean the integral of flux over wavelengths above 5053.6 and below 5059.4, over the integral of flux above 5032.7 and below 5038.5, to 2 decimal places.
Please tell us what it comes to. 0.99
